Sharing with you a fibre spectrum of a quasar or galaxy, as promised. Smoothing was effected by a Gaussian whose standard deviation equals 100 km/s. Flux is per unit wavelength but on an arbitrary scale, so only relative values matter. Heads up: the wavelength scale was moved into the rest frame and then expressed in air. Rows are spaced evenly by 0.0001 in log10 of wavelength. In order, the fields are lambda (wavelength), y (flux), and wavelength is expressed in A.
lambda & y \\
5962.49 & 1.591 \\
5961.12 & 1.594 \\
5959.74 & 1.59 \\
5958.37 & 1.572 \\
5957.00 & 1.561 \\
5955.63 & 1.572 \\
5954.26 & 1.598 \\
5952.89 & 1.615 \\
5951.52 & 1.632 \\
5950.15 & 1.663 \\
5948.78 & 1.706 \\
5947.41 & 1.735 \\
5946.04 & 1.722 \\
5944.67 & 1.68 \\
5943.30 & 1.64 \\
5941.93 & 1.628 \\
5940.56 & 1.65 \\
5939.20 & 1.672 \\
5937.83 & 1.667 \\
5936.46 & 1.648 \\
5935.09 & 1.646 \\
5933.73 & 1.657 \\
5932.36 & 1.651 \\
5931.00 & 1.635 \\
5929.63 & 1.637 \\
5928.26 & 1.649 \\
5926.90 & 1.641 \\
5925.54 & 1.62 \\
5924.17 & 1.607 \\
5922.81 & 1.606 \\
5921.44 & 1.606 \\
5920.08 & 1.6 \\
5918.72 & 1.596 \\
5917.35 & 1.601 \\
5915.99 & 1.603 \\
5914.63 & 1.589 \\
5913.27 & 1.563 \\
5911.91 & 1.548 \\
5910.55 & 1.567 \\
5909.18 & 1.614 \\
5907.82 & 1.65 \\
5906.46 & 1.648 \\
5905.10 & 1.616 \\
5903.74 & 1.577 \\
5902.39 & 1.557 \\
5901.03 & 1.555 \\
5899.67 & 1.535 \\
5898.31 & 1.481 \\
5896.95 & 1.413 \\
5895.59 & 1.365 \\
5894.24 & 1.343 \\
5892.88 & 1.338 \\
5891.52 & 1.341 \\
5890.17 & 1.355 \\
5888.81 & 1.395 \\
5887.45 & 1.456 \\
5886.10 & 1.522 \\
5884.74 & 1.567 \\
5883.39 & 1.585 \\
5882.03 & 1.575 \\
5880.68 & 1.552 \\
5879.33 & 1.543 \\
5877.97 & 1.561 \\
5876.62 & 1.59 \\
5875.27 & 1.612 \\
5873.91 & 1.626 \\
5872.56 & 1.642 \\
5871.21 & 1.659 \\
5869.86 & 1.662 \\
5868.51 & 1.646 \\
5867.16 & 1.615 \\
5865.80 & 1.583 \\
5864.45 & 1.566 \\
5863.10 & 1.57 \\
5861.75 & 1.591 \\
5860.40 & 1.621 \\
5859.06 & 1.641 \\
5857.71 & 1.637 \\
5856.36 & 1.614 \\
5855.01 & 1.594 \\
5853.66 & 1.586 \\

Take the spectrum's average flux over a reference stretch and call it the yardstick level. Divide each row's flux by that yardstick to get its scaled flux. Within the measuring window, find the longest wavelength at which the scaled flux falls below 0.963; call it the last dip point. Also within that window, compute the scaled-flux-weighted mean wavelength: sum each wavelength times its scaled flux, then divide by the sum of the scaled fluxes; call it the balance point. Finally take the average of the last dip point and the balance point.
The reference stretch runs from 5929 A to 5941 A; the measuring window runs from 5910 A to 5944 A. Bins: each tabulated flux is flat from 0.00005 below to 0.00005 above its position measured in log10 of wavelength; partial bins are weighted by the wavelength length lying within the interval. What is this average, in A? 5920.9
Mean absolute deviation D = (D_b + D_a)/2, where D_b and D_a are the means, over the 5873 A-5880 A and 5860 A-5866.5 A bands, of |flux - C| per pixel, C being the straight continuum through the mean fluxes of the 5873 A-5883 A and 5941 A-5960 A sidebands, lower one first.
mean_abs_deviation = 0.02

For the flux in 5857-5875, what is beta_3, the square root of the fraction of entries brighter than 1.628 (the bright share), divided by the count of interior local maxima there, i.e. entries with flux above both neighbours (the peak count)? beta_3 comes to 0.34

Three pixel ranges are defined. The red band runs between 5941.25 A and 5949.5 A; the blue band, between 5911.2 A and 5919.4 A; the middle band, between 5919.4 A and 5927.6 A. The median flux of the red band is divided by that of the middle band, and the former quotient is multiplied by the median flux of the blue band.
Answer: 1.68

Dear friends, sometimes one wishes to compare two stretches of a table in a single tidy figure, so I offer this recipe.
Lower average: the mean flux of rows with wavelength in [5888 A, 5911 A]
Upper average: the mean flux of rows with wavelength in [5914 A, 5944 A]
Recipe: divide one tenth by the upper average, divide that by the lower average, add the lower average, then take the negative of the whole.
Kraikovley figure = -1.53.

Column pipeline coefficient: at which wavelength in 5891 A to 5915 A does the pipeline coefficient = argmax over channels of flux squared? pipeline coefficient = 5907.82 A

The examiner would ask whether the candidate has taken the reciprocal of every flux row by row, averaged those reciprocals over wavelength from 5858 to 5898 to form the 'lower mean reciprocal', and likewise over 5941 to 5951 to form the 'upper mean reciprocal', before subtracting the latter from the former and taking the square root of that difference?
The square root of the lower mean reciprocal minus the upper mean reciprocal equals 0.24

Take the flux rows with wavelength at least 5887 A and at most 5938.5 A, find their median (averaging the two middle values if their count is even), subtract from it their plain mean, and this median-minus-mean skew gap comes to 0.043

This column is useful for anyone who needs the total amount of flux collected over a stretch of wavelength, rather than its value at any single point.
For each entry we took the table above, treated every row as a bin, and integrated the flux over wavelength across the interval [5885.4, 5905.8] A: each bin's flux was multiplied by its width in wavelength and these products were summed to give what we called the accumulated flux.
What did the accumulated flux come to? 29.7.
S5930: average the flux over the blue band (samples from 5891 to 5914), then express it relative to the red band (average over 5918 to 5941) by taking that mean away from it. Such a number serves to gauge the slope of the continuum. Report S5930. -0.12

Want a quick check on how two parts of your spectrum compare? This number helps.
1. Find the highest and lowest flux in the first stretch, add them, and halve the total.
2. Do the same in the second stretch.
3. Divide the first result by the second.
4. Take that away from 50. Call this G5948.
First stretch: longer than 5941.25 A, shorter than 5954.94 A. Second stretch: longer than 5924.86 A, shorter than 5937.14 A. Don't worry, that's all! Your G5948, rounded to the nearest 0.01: 48.98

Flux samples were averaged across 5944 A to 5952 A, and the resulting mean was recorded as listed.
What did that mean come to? 1.69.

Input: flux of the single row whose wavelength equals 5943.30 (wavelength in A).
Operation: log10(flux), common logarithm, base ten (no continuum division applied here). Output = 0.215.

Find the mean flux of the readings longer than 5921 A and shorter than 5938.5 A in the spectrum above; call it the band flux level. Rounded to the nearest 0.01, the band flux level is 1.64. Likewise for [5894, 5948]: 1.60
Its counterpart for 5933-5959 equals 1.65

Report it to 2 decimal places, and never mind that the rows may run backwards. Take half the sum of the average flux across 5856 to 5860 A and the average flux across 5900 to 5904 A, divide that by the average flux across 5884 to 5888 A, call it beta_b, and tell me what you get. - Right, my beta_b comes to 1.05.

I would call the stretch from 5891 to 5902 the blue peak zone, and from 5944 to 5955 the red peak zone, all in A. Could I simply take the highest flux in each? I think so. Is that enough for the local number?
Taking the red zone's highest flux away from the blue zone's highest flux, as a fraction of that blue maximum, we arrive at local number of -0.12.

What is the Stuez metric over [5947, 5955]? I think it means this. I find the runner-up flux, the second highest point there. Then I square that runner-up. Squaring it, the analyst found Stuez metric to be 2.9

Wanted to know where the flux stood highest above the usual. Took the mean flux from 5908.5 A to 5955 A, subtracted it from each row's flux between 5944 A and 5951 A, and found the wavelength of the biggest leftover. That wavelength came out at 5947.41 A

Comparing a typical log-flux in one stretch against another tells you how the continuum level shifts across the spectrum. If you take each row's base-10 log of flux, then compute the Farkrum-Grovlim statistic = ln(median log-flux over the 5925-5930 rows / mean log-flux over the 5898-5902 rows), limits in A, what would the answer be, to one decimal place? 0.2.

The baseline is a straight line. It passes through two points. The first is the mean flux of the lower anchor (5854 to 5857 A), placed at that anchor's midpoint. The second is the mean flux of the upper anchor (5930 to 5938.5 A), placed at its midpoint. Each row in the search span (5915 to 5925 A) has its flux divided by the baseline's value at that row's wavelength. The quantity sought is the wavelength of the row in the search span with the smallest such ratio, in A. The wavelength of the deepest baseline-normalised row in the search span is 5918.72 A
